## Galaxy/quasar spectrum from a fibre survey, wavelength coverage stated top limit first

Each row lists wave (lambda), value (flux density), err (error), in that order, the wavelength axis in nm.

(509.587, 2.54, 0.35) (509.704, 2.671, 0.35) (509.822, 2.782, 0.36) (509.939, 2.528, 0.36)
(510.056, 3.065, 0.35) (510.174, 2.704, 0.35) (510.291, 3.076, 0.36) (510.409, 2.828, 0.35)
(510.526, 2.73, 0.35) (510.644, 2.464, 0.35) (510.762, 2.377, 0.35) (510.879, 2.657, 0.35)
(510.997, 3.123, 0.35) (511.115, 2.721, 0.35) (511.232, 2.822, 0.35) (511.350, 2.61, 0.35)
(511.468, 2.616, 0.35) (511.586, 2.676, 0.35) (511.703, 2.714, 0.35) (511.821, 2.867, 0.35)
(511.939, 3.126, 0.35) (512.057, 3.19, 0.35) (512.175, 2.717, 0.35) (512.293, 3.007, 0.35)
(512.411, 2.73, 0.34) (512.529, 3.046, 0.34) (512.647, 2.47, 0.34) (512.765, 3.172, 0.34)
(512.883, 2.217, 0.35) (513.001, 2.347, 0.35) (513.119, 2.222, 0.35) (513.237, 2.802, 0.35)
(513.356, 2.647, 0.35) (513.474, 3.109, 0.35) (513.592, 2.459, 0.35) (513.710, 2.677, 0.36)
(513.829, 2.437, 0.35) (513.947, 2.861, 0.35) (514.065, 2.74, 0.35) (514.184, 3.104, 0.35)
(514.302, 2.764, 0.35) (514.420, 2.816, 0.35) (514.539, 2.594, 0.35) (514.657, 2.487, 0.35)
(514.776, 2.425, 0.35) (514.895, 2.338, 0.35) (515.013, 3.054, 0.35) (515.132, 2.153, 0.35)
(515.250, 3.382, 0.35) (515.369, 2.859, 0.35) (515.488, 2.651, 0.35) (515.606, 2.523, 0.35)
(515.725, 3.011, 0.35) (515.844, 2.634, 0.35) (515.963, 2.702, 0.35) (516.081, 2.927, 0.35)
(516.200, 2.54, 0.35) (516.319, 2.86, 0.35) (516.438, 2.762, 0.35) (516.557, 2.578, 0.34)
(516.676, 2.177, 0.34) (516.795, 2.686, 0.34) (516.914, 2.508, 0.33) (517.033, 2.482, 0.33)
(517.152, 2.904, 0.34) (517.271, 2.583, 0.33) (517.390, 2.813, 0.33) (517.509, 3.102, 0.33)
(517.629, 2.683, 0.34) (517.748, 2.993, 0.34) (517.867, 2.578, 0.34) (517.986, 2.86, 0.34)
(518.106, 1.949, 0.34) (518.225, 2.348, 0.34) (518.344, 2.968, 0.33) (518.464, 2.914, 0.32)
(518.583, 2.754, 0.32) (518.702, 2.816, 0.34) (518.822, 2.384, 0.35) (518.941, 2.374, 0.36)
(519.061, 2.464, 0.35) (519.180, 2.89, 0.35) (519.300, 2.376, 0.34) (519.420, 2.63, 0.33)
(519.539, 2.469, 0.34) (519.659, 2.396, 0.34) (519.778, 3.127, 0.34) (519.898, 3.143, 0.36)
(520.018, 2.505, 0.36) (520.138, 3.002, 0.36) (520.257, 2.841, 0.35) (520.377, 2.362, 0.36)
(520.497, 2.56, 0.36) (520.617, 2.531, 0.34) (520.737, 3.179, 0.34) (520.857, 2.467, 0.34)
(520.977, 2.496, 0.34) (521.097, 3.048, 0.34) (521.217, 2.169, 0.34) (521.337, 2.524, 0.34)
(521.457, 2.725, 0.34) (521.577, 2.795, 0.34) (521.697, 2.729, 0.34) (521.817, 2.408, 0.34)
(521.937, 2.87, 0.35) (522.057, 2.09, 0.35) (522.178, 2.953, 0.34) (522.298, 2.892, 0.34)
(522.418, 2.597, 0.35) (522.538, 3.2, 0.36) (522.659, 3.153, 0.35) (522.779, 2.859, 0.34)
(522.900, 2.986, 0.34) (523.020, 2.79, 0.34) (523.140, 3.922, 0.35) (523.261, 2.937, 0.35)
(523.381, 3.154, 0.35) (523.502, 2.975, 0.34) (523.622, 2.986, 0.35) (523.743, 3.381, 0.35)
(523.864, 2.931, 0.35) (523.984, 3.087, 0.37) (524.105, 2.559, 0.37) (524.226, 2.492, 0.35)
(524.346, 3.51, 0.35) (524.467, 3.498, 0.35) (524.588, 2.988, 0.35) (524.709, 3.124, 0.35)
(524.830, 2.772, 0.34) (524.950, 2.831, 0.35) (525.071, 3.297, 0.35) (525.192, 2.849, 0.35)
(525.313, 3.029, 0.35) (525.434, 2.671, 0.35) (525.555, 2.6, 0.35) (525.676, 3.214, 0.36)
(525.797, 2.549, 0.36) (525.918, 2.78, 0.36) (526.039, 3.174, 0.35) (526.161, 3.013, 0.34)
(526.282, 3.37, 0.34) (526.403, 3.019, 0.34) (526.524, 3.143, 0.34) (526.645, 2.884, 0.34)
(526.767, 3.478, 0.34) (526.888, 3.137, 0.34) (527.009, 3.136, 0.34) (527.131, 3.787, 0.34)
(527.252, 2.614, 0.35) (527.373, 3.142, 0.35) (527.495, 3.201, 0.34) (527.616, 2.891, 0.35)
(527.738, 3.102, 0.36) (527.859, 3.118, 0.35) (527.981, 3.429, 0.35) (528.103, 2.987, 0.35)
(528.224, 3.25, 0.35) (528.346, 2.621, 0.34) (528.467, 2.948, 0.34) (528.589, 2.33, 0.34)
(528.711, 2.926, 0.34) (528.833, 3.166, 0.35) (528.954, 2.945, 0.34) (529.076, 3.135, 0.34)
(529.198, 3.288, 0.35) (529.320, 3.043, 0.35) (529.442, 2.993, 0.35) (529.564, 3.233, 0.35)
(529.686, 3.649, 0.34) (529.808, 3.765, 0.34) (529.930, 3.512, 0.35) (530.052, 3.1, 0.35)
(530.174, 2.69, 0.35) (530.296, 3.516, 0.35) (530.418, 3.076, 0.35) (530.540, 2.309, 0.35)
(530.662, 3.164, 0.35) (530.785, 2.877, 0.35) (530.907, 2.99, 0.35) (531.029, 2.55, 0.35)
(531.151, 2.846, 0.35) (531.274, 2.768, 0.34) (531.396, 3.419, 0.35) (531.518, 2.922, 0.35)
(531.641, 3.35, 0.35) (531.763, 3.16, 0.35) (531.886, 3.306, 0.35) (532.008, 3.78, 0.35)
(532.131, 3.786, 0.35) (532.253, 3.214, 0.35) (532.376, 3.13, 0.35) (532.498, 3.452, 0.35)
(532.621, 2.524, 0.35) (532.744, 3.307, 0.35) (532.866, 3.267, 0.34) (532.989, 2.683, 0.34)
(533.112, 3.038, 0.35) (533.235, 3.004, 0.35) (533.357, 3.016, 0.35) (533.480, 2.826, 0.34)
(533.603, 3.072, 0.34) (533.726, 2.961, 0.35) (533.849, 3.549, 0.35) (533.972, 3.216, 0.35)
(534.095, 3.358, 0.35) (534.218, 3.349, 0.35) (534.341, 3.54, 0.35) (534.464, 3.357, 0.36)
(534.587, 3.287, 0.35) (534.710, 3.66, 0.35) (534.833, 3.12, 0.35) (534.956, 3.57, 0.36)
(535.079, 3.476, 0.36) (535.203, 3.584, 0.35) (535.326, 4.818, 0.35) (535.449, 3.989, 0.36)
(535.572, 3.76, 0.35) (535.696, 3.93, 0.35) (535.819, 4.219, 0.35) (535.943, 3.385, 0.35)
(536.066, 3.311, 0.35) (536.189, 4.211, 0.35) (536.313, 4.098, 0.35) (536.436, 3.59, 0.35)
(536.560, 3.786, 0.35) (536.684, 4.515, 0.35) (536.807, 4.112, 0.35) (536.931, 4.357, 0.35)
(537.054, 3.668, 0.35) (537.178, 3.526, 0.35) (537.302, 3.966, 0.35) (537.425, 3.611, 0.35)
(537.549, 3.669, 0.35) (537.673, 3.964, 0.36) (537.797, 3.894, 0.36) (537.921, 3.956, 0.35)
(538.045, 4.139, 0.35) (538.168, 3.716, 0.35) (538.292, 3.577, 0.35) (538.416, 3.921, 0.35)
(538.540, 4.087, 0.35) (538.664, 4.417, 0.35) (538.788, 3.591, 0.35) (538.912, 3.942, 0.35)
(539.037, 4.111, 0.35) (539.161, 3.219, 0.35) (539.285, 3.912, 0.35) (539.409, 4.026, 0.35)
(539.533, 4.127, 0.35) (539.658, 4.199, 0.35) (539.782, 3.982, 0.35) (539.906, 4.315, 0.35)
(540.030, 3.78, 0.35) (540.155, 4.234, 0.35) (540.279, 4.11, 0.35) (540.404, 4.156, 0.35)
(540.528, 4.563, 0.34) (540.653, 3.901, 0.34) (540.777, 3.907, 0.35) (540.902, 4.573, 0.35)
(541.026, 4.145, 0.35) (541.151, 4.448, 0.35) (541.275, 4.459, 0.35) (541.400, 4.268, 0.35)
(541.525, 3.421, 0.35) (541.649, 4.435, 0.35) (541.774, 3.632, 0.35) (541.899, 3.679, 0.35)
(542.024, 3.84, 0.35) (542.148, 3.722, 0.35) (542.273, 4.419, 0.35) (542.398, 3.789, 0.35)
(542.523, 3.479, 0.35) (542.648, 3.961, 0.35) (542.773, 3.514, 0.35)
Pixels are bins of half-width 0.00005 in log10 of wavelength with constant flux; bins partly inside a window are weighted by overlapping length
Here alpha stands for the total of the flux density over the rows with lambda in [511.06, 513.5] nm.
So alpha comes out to 58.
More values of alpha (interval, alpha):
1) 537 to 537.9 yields 26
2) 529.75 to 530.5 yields 20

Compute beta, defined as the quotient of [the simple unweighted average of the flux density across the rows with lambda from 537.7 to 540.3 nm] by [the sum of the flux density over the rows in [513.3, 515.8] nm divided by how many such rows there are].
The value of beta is 1.46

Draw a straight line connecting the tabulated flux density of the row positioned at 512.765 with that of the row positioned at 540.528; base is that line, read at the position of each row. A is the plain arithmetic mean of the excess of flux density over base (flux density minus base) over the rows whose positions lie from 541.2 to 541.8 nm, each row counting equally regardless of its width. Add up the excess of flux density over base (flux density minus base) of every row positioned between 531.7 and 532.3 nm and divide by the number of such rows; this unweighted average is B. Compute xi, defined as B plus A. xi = -1.26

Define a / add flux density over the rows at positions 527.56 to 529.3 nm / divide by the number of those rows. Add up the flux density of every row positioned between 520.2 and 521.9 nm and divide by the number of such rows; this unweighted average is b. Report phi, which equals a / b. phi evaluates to 1.14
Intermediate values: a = 3.01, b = 2.63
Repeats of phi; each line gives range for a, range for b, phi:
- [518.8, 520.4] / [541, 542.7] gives 0.66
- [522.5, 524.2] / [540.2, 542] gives 0.74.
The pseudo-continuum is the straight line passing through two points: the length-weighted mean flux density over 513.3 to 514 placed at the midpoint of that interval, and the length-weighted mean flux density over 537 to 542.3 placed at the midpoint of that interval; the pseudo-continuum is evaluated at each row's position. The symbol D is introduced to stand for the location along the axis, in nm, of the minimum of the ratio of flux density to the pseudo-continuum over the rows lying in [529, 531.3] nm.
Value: 530.540 nm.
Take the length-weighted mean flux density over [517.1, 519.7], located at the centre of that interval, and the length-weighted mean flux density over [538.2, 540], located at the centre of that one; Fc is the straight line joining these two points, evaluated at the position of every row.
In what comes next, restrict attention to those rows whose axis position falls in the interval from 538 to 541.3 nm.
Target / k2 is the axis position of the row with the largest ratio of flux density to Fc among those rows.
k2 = 540.528 nm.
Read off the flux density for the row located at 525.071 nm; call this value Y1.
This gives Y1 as 3.297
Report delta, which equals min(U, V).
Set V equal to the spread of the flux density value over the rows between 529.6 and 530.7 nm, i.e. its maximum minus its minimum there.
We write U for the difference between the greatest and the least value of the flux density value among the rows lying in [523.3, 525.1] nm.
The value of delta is 1.0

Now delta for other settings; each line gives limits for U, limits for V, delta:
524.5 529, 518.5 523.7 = 1.5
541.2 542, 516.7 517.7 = 0.6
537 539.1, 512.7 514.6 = 0.9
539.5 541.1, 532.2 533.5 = 0.8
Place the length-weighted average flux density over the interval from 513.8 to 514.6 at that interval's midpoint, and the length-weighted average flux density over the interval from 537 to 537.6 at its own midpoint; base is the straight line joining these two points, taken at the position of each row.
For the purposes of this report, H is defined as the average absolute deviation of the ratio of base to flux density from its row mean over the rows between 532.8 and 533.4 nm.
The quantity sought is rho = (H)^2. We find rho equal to 0.003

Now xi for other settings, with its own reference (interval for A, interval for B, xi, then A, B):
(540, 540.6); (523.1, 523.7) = -0.89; -0.38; -0.51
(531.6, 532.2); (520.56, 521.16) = -1.49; -0.65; -0.83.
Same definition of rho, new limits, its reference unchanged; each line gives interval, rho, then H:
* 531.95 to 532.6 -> 0.005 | 0.07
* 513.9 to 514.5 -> 0.001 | 0.03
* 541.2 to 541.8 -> 0.011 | 0.10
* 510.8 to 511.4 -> 0.002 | 0.05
